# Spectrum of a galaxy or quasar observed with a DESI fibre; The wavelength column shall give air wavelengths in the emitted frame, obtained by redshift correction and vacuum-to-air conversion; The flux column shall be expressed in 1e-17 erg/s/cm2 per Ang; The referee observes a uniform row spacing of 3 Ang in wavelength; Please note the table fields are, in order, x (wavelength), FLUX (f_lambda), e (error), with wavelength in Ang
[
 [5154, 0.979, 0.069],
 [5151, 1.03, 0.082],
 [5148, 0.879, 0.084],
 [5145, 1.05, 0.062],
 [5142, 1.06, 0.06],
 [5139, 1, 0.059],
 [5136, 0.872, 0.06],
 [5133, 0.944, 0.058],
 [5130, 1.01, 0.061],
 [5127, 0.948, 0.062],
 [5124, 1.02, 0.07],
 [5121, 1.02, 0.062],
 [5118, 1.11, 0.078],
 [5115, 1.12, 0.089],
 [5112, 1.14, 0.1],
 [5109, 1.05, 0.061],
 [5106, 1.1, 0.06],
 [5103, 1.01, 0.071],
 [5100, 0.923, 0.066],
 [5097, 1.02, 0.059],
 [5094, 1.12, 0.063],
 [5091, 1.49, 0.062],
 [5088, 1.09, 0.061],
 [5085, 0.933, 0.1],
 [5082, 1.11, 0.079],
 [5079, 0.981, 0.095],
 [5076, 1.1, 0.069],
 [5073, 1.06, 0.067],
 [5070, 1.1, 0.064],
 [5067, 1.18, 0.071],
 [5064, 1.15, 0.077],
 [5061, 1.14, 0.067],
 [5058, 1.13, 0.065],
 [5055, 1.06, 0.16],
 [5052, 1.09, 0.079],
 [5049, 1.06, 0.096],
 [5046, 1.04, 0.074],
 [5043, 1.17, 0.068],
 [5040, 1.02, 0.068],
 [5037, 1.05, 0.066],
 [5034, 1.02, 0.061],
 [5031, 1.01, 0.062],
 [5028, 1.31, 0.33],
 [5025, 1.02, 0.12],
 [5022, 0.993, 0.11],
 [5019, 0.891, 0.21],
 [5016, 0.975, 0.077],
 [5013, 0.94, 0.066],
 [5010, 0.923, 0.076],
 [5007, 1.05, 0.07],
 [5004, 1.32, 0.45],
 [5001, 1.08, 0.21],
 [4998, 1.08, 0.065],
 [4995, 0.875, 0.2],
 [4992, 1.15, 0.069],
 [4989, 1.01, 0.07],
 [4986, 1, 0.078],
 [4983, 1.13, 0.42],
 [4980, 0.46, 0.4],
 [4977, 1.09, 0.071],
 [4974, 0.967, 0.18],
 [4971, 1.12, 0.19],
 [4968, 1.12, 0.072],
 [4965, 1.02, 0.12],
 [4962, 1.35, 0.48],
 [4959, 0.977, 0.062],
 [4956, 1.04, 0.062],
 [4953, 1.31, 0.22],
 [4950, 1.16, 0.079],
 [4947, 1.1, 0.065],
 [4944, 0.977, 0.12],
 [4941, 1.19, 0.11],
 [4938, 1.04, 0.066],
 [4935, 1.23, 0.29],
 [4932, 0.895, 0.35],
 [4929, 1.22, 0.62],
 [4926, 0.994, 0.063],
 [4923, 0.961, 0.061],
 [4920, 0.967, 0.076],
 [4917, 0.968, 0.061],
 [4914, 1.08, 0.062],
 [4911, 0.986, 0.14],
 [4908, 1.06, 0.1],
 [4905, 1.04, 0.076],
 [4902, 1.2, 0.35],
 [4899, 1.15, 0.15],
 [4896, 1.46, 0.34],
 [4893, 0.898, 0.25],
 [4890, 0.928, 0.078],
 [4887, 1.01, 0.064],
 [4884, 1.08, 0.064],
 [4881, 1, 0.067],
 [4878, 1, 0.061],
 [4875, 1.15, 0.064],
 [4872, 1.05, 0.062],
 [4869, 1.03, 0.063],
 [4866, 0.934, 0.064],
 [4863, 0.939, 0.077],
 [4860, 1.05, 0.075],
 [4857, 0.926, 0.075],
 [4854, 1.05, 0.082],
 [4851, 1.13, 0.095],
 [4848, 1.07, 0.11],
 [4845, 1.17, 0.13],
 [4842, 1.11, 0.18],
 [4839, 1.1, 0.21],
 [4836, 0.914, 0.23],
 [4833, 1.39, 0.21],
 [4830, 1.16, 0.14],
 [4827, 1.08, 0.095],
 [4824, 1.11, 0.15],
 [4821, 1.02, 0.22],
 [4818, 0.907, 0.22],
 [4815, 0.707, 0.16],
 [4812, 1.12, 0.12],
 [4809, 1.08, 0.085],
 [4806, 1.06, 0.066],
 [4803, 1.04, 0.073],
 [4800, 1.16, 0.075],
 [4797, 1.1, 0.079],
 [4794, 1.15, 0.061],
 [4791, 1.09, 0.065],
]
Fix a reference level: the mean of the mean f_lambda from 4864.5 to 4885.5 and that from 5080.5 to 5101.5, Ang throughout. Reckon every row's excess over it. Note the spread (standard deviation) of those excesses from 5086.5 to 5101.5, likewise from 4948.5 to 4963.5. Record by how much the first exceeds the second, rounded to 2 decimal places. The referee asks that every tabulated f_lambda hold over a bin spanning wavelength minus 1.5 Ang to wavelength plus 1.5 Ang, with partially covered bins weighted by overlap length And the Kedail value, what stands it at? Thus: 0.05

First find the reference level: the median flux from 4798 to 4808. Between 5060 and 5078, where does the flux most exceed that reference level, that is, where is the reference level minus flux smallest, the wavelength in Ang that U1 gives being 5067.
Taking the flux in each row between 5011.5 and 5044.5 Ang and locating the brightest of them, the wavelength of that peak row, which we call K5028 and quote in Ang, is 5028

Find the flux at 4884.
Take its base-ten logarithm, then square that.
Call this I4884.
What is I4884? 0.0011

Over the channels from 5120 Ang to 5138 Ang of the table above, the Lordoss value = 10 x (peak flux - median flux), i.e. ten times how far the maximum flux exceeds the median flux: 0.4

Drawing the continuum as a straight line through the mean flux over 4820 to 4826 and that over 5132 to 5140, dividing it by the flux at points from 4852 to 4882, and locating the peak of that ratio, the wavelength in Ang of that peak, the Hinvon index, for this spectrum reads 4857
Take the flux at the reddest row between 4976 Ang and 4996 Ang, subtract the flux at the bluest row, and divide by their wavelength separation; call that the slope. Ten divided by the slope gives -837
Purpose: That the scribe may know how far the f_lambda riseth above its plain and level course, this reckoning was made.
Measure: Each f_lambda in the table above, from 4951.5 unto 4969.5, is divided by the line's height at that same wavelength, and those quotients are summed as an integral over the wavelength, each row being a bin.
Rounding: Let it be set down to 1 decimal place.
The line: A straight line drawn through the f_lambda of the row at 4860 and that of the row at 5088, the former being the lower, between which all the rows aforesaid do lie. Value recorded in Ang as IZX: 19.2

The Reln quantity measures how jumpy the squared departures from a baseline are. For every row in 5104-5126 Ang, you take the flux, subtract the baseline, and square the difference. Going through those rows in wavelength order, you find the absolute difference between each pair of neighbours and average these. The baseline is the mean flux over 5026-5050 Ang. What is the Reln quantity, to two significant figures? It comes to 0.0015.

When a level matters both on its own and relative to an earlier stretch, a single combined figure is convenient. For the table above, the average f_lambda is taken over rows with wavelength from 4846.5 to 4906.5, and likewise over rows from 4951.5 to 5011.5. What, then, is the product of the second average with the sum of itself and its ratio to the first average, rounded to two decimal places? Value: 2.16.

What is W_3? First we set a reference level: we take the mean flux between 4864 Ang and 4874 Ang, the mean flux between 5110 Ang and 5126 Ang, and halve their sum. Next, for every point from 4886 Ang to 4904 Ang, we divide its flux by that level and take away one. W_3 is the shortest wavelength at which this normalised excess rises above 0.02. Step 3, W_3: 4896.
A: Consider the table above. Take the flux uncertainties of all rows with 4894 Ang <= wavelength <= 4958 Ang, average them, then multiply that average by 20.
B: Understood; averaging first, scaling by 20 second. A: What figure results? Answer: 3.3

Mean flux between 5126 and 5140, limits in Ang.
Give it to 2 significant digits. 0.95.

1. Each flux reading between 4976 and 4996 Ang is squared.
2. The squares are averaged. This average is 0.97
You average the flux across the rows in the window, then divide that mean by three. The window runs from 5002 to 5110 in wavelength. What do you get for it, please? 0.358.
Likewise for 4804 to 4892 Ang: 0.348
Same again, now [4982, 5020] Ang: 0.344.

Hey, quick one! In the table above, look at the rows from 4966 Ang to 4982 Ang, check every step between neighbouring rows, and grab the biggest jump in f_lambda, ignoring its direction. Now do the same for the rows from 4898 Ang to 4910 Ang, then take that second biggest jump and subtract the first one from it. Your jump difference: -0.47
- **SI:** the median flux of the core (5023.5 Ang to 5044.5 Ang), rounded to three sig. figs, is 1.02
